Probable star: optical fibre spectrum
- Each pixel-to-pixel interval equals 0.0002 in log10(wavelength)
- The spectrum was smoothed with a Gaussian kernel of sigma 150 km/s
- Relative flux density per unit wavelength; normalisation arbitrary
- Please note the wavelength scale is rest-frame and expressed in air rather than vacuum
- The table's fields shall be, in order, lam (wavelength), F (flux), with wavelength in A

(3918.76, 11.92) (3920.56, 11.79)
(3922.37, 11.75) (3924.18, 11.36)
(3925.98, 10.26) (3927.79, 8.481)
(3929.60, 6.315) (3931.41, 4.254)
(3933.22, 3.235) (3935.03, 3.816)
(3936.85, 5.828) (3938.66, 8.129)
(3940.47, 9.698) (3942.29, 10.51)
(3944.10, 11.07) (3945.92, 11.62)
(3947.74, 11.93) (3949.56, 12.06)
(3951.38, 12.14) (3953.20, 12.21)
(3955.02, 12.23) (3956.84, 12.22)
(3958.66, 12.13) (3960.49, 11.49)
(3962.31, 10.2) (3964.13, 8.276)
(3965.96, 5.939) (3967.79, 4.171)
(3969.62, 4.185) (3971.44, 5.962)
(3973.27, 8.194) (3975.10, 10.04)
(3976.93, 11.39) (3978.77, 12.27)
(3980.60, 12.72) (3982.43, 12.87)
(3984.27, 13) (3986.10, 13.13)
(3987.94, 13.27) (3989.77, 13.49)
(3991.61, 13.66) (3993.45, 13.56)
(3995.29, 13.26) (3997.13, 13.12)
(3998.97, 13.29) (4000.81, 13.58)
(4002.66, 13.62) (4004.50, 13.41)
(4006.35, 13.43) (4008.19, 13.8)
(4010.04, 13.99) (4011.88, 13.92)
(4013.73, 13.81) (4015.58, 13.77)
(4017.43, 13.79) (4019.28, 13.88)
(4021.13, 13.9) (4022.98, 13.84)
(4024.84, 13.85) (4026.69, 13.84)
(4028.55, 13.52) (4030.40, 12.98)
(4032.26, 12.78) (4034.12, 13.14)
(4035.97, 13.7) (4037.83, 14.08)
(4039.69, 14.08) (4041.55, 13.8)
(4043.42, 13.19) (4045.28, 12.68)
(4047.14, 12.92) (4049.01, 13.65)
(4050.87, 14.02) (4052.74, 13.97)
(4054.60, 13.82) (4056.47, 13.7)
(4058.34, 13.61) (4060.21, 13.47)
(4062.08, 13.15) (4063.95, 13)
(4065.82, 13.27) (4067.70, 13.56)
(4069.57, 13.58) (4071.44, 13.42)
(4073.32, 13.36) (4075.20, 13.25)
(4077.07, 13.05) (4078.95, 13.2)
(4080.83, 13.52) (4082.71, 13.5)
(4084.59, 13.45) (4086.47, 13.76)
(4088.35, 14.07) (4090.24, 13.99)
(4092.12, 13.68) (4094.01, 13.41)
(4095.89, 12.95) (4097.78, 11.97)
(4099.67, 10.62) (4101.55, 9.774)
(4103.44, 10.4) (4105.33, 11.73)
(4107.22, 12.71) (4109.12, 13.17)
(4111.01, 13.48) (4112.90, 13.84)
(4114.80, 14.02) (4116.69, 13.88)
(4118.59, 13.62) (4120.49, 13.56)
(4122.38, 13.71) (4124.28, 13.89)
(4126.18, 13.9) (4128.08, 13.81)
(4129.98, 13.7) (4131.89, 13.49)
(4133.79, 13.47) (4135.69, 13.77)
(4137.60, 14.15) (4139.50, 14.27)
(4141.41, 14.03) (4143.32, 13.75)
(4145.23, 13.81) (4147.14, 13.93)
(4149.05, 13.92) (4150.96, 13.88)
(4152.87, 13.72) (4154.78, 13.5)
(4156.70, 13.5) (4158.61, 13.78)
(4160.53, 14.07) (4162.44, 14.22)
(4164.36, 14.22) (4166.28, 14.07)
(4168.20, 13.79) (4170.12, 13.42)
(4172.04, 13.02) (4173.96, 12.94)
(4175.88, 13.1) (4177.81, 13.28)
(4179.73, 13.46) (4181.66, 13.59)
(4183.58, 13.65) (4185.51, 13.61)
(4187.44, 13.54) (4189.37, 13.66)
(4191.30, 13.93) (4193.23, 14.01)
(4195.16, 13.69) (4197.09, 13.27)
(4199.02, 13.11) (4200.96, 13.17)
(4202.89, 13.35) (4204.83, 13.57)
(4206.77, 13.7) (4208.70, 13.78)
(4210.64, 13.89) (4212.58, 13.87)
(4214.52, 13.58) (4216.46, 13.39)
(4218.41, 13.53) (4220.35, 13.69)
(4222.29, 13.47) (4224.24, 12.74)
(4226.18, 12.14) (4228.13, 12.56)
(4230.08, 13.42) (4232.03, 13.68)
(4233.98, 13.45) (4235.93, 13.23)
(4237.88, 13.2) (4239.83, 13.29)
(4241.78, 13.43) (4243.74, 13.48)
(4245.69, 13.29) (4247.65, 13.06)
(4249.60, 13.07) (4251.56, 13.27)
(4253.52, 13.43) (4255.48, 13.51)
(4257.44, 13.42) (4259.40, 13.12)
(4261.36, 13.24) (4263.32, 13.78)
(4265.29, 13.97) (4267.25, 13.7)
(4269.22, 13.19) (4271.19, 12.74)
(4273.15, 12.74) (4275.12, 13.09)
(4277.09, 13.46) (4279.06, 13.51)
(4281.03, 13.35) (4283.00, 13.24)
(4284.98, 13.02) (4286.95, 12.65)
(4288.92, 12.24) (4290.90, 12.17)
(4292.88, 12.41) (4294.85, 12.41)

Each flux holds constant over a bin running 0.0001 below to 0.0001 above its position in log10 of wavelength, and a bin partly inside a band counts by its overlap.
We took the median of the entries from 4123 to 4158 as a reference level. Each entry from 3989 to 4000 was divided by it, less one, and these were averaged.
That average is -0.030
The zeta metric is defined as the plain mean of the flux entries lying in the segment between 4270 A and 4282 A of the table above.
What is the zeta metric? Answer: 13.15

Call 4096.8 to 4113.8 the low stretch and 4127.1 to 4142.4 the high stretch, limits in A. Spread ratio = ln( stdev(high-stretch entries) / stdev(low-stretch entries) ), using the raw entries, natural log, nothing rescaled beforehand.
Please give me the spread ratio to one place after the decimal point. -1.6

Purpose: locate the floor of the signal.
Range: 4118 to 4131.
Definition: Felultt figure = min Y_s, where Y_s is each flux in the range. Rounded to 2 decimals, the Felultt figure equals 13.56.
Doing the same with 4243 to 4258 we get 13.06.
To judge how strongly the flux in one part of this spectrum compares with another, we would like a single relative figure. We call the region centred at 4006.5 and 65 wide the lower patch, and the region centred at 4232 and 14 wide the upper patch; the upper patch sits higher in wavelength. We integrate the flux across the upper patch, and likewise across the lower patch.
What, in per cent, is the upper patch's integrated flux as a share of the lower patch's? 21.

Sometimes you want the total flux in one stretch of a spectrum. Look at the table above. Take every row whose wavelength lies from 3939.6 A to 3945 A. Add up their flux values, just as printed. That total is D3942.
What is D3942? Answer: 31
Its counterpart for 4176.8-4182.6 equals 40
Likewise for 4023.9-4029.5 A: 41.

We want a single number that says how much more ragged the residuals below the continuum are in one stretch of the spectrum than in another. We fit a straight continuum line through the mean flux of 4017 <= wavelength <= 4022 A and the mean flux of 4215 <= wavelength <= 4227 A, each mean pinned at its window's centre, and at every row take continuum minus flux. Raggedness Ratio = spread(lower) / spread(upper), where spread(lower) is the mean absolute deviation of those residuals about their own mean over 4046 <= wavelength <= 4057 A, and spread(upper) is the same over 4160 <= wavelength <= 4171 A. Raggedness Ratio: 1.2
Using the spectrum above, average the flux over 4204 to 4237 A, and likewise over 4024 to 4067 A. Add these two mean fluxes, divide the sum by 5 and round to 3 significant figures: 5.38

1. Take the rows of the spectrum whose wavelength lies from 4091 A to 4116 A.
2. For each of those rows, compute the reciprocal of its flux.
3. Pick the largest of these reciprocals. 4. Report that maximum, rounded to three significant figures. 0.102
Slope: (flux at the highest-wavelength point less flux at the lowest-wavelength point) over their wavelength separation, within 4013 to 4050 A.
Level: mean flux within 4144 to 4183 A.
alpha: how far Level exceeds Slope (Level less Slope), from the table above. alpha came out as 13.7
